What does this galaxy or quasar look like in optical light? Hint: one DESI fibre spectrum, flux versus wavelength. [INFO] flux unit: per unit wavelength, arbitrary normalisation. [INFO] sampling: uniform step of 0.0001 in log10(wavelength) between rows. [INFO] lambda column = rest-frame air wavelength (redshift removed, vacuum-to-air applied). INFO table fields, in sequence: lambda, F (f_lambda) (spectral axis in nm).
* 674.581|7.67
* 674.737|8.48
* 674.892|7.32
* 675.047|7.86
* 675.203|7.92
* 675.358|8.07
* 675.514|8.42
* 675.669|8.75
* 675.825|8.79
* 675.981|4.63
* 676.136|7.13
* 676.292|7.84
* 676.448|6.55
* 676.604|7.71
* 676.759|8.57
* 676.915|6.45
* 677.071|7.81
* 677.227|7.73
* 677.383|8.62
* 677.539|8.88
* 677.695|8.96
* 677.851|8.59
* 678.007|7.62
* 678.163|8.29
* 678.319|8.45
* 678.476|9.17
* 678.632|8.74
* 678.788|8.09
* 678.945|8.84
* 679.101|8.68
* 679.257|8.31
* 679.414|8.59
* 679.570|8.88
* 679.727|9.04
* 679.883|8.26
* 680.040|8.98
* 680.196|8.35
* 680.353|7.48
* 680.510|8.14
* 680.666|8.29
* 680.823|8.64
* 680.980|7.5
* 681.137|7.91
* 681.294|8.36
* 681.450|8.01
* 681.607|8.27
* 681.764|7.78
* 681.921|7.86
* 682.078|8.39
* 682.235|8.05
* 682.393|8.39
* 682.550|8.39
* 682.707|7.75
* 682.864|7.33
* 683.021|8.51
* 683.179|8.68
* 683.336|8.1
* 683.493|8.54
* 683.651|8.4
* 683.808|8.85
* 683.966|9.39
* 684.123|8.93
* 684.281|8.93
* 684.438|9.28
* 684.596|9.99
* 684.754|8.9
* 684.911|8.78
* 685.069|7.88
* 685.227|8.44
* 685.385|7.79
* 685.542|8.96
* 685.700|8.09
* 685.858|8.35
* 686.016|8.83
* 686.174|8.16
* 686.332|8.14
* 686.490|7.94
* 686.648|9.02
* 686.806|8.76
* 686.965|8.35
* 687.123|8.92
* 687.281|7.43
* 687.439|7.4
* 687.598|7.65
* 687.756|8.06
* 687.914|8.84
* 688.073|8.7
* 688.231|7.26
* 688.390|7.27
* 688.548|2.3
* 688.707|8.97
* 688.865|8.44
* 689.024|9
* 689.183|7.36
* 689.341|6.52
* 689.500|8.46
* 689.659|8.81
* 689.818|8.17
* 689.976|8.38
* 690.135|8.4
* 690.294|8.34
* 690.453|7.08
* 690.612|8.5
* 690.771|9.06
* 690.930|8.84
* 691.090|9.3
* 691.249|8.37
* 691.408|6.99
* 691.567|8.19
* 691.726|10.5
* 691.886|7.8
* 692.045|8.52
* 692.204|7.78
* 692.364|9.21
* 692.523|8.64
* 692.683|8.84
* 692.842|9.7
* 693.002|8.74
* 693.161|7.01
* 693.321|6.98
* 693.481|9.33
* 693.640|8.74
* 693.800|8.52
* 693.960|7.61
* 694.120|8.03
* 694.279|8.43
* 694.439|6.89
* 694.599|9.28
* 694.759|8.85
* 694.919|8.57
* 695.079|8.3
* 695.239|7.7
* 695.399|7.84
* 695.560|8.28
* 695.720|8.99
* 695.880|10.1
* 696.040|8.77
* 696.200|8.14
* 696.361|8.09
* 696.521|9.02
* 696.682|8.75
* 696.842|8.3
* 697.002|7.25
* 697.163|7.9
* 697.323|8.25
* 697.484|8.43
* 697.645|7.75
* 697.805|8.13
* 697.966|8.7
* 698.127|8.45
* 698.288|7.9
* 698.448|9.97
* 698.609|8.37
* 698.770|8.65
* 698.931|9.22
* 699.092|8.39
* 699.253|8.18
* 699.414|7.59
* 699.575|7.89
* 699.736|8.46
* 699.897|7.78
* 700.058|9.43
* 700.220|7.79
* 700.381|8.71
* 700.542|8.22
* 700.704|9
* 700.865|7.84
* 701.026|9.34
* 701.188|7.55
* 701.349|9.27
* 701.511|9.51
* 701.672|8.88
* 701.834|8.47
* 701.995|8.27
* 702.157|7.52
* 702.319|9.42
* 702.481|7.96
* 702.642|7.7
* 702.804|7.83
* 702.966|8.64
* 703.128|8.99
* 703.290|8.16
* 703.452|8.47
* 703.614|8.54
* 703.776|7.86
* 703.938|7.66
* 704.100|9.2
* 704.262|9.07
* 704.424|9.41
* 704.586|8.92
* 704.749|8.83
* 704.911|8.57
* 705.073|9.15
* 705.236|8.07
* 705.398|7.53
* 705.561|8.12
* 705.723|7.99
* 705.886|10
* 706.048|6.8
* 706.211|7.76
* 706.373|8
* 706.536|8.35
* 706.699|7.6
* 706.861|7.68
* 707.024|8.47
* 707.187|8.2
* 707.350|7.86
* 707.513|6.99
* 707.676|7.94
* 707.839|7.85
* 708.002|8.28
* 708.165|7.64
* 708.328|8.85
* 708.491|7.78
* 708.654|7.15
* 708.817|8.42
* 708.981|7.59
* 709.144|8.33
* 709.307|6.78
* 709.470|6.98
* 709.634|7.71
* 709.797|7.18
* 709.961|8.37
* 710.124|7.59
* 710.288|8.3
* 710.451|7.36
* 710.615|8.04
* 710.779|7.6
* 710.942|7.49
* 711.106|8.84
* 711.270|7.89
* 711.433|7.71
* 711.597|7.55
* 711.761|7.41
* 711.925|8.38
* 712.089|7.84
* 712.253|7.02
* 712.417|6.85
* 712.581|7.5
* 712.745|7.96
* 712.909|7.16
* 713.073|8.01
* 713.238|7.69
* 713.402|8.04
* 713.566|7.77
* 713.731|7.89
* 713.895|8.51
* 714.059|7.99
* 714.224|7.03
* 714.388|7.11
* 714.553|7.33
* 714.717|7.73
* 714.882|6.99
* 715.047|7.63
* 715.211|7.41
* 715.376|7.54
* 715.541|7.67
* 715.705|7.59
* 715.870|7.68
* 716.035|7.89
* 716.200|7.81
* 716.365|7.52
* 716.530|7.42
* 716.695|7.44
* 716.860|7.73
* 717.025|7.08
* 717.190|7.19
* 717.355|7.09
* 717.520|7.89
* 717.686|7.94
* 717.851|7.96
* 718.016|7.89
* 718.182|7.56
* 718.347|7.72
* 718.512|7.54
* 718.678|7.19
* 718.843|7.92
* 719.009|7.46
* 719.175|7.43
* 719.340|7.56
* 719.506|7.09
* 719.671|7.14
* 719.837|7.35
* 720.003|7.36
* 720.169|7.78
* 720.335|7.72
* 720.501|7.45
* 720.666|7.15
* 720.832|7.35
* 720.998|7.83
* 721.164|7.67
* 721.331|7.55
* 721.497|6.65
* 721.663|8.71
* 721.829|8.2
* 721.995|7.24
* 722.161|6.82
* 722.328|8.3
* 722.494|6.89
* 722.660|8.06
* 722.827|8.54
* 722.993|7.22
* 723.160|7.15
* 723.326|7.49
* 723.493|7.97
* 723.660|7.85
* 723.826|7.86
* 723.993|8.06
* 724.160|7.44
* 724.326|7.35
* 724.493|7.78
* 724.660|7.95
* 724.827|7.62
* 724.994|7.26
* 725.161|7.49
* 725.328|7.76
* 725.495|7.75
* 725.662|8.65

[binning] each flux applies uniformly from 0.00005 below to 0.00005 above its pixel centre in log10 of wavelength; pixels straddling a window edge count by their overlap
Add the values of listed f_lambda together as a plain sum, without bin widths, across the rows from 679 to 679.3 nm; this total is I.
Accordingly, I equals 17.0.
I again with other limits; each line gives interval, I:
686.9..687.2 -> 17.3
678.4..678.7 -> 17.9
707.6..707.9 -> 15.8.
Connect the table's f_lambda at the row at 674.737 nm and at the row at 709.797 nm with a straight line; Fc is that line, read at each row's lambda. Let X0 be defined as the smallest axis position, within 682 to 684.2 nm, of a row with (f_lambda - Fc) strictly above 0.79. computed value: 683.966 nm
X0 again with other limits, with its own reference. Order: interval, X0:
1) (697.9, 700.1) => 697.966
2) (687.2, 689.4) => 687.914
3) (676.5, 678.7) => 678.476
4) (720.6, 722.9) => 720.998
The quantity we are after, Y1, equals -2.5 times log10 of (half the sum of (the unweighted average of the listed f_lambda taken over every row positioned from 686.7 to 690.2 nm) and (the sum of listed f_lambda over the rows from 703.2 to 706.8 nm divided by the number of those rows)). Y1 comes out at -2.27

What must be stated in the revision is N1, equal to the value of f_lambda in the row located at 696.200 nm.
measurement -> 8.14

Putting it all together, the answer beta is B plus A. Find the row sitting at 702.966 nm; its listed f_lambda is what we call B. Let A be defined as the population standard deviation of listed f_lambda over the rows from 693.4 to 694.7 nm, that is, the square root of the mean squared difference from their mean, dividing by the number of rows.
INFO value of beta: 9.41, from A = 0.77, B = 8.64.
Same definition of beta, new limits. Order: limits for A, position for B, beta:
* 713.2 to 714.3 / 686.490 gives 8.35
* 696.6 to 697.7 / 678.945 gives 9.30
